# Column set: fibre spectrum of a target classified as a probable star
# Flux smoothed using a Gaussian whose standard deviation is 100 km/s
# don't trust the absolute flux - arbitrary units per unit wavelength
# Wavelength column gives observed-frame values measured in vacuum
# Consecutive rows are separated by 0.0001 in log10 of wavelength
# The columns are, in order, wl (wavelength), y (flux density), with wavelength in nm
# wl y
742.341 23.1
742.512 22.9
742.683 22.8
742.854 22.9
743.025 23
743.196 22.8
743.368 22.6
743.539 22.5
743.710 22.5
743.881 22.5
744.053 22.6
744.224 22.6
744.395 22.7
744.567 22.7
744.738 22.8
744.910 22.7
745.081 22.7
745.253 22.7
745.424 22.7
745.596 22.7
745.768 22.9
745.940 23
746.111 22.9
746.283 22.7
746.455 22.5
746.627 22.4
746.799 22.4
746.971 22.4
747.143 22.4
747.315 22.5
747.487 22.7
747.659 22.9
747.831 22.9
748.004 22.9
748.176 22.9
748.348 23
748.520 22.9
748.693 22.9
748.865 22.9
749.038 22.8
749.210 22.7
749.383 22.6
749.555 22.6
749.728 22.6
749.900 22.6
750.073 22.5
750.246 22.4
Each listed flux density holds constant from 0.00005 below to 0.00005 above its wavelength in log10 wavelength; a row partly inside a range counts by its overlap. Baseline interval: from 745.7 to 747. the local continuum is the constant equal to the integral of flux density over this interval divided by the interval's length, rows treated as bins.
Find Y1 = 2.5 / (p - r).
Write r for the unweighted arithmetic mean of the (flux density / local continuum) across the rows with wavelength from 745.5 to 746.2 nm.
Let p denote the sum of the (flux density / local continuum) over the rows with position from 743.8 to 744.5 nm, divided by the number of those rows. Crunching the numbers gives -206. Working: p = 1.00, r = 1.01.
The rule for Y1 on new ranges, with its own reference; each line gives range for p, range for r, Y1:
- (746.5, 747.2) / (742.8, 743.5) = -133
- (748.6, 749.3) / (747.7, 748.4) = -566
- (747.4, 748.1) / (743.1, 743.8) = 227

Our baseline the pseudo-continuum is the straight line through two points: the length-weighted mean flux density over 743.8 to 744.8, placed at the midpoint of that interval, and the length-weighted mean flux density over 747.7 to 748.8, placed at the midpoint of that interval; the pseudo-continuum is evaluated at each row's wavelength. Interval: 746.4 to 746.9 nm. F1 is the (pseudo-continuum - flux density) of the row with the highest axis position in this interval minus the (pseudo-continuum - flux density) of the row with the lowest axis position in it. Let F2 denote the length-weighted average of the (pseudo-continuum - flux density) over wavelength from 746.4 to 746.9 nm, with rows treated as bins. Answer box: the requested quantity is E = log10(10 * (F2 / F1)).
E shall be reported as 1.5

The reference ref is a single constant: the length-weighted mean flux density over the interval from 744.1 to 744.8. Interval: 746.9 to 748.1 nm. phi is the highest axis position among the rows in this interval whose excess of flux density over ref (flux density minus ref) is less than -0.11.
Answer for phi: 747.315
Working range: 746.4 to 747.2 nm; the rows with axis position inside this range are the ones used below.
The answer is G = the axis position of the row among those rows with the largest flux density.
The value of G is 746.455 nm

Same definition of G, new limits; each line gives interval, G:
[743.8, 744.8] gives 744.738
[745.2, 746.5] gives 745.940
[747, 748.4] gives 748.348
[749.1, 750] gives 749.210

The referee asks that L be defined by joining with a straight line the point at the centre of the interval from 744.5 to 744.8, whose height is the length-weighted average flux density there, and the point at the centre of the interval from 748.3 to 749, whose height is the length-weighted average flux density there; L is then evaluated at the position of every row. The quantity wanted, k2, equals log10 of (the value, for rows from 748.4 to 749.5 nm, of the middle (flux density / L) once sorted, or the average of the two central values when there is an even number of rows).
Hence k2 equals -0.0011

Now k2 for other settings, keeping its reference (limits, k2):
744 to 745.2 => -0.0018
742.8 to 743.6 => 0.0011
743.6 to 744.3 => -0.0041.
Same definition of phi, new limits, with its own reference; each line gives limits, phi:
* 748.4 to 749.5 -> 749.383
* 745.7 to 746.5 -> 746.455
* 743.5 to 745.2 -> 744.224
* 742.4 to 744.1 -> 744.053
